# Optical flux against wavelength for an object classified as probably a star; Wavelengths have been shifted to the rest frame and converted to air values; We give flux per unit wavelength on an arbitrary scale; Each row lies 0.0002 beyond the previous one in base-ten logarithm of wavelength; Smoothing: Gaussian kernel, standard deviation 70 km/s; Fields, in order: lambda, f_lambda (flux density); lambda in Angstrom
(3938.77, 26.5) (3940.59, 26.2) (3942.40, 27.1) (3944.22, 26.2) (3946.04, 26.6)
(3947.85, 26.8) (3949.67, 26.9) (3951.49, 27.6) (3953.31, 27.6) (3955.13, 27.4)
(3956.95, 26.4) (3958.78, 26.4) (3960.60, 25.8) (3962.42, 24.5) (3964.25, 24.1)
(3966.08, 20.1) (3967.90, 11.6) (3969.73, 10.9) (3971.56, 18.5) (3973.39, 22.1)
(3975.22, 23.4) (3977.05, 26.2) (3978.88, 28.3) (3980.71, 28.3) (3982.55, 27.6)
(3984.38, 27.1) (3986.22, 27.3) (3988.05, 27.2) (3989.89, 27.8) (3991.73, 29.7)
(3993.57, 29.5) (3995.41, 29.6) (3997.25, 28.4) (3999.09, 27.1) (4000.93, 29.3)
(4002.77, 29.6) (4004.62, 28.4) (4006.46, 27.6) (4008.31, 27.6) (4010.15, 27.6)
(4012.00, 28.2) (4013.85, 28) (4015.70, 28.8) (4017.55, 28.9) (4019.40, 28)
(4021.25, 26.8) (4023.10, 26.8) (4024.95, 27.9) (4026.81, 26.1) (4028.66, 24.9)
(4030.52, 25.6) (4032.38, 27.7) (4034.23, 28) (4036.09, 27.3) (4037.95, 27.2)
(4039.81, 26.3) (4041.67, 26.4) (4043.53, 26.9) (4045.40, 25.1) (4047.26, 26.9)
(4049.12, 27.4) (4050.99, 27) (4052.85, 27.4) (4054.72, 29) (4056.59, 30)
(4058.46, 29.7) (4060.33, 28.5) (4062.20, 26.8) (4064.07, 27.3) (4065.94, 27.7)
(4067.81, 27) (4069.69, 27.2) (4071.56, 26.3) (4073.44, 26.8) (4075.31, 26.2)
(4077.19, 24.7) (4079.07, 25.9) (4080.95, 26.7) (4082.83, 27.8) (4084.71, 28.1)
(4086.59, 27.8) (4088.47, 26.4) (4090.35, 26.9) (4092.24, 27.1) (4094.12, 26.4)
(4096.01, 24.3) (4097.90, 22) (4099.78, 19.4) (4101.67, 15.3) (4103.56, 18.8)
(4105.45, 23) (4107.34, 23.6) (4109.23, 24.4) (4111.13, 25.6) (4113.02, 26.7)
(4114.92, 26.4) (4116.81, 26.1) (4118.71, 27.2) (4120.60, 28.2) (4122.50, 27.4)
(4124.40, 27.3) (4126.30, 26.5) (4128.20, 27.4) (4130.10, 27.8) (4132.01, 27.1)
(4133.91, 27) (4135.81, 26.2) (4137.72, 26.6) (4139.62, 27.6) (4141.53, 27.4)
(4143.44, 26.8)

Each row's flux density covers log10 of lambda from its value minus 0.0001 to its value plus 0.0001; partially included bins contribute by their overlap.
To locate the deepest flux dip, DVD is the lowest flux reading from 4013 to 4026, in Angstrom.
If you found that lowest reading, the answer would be 26.8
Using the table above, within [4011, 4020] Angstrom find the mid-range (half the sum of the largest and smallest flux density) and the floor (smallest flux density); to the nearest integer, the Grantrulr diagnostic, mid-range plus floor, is 56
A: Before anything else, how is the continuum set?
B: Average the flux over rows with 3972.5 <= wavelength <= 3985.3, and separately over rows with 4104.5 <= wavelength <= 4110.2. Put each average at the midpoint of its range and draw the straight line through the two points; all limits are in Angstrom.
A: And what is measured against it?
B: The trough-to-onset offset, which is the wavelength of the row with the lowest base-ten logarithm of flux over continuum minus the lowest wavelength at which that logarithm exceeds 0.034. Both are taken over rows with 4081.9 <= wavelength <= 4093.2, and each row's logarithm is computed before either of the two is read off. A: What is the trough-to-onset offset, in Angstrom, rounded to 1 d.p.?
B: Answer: 5.6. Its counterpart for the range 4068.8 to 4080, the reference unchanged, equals 7.5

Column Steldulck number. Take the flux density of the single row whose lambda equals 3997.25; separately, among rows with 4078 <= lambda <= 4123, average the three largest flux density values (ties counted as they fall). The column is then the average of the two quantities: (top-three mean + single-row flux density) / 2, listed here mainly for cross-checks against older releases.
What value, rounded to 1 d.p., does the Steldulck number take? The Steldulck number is 28.2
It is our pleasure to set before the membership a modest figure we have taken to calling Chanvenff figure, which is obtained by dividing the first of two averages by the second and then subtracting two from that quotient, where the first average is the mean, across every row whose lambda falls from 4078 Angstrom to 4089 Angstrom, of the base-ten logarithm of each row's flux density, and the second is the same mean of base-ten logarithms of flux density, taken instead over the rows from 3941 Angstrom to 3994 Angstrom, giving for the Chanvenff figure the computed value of -0.969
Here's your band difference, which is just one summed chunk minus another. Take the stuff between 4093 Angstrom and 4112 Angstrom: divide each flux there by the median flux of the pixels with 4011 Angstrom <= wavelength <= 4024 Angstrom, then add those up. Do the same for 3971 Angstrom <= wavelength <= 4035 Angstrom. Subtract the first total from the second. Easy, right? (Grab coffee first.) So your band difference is 26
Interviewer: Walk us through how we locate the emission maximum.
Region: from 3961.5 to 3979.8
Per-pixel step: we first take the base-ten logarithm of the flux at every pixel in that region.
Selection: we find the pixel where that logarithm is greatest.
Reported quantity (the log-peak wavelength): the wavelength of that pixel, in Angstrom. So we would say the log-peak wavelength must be 3978.88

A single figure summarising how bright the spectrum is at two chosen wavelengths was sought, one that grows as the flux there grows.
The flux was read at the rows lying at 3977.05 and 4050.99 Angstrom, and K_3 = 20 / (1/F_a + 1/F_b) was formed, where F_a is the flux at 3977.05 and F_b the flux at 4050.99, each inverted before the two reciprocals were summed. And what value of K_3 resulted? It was 266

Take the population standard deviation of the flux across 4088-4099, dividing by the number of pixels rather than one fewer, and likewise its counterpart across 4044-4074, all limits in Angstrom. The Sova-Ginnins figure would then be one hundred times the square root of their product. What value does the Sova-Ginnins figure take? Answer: 149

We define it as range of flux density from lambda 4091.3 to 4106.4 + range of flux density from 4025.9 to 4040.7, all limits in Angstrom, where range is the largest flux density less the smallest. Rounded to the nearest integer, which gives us 15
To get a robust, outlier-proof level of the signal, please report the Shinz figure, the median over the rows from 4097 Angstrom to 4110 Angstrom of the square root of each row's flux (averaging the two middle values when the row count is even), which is 4.69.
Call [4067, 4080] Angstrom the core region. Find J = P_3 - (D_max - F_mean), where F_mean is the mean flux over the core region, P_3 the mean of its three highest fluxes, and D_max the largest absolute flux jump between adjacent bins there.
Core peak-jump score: 52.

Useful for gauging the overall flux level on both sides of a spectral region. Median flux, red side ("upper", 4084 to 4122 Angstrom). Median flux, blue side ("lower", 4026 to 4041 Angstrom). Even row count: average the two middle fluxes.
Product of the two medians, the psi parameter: 702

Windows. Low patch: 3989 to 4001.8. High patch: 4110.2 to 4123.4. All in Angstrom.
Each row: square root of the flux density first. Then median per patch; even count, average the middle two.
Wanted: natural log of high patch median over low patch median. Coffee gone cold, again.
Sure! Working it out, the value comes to -0.05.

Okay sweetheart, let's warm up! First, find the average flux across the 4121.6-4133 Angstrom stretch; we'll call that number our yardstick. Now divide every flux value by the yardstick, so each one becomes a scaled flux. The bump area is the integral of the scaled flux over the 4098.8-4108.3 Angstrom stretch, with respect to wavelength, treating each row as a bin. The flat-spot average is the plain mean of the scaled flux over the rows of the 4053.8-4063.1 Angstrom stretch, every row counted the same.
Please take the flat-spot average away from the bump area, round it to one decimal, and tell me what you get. 5.9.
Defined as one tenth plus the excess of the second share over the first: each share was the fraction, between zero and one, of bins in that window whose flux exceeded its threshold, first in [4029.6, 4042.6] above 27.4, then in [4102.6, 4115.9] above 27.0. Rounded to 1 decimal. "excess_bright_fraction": -0.2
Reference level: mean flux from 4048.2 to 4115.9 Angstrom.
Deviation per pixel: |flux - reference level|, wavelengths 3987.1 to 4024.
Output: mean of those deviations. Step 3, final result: 2.4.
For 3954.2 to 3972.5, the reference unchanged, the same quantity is 4.8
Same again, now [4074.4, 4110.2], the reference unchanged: 2.5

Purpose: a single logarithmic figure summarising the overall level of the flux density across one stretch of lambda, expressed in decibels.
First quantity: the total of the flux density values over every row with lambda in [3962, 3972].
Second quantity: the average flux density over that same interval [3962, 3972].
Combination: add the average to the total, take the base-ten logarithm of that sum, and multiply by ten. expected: 21.1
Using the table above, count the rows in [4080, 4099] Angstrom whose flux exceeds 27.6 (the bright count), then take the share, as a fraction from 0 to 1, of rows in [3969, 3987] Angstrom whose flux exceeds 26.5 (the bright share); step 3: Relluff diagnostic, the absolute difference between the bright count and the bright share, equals 2.5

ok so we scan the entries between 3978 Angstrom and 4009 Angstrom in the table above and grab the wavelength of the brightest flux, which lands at 3991.73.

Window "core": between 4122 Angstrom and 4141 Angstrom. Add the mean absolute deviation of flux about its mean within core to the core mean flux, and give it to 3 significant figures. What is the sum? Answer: 27.5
